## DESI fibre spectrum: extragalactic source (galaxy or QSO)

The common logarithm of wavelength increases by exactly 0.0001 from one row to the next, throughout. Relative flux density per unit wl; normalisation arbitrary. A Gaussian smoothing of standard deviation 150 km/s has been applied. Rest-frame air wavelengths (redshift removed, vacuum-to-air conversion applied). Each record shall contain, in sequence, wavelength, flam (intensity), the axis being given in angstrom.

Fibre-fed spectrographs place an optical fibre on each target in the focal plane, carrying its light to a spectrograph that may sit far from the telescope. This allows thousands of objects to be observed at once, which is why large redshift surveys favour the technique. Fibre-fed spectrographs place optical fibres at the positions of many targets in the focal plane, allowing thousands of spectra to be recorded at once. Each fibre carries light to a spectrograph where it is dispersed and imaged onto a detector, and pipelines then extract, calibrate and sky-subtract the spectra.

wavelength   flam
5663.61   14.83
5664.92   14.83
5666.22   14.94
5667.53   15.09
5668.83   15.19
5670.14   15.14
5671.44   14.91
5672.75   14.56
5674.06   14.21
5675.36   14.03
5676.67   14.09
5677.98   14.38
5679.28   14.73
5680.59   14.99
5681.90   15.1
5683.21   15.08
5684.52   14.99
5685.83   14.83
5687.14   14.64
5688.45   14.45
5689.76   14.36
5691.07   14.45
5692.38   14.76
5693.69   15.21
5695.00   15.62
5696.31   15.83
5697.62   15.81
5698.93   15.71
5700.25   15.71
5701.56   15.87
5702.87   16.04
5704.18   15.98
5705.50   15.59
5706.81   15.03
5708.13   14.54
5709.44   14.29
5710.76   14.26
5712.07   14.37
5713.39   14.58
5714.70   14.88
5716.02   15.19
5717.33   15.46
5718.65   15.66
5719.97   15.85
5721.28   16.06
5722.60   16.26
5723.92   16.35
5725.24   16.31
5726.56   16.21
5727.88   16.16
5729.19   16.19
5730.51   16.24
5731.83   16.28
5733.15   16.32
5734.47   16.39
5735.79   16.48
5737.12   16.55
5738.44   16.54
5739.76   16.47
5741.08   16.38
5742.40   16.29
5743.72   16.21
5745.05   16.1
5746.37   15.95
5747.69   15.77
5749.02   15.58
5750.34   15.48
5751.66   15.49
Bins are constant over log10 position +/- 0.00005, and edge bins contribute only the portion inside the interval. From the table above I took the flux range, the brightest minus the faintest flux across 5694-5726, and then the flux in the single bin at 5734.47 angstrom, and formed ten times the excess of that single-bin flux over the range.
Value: 143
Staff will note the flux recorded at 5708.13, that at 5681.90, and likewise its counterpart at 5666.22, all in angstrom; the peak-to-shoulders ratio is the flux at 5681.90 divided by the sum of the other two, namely 0.512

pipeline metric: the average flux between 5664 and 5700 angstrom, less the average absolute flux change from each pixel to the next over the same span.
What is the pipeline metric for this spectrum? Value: 14.7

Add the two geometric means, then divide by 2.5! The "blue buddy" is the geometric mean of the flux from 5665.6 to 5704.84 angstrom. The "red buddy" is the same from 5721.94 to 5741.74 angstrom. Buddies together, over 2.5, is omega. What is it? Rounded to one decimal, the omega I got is 12.5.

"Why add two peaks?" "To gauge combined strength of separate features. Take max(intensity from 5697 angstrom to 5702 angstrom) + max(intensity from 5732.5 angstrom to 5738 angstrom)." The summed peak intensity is 32.4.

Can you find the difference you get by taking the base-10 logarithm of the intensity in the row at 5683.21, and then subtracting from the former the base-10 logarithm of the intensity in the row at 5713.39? 0.01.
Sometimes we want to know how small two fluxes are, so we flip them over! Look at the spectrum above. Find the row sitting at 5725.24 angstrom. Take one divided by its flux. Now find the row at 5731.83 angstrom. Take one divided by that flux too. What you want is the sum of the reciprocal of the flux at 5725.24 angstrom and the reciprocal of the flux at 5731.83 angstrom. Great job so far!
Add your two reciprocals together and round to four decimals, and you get 0.1227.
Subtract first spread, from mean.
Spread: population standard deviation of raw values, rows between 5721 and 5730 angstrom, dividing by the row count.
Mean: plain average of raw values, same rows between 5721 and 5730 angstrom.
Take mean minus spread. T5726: 16.1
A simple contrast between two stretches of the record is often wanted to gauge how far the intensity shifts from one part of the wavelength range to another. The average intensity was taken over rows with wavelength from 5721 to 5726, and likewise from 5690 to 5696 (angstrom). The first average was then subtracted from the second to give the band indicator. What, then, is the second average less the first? -1.2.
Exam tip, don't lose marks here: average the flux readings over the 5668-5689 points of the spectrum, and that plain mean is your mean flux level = 14.7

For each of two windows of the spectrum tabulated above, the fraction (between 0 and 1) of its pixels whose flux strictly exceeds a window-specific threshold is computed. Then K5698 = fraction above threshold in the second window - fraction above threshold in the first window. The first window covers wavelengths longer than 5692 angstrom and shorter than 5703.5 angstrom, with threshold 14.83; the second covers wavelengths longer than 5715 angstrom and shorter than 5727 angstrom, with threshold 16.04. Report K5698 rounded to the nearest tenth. -0.3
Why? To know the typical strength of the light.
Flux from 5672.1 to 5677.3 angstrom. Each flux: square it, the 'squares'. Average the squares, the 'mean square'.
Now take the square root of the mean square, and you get 14.2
